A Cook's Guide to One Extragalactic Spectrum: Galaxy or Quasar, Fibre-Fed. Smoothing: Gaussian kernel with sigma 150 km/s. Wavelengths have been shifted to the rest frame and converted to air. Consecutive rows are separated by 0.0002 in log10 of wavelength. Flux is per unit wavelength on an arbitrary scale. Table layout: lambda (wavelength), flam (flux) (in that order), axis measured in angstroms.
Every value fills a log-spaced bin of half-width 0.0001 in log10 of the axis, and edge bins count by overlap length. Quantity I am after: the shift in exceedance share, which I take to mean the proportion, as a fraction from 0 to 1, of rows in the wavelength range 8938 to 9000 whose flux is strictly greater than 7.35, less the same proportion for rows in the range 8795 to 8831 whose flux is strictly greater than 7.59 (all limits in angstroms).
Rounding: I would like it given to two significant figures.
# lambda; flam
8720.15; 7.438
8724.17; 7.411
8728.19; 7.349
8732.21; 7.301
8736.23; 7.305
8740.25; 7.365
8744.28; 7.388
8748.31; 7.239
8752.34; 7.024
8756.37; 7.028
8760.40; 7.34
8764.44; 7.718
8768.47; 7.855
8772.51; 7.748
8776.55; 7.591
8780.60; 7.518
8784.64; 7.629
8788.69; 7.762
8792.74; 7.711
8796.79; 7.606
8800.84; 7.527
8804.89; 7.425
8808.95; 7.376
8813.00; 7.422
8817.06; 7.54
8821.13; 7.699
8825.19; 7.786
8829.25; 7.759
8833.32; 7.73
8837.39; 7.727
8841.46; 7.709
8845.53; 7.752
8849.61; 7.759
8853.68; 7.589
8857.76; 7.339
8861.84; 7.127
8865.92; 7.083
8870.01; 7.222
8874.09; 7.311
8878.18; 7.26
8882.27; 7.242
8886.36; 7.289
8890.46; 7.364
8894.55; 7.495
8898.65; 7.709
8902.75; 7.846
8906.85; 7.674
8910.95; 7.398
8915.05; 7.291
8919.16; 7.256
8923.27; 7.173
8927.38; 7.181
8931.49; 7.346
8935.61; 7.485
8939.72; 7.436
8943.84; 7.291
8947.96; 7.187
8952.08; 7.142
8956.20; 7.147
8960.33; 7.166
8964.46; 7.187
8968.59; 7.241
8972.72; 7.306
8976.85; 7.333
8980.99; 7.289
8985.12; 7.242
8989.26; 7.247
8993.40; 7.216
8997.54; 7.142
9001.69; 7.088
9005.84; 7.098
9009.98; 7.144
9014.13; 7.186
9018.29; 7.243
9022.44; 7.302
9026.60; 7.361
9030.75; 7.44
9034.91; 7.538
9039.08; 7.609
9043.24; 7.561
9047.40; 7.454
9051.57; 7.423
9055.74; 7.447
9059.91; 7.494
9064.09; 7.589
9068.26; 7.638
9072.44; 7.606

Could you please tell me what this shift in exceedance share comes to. -0.38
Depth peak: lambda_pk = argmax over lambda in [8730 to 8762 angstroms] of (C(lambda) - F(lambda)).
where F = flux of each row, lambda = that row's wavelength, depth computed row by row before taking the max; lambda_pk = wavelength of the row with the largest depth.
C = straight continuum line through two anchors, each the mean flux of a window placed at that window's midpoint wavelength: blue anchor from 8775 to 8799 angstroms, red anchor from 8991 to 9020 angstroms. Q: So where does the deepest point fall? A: 8752.34 angstroms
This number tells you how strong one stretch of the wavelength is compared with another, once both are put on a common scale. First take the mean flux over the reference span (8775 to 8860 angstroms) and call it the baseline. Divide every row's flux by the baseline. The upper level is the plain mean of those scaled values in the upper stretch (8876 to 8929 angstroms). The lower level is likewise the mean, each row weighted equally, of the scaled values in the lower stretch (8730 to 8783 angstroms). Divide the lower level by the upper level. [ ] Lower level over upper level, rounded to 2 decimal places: 1.00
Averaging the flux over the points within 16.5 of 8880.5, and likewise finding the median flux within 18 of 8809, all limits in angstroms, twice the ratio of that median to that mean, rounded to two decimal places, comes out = 2.07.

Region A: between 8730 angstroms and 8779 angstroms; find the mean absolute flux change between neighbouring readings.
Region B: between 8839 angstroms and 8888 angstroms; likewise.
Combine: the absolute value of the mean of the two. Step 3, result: 0.119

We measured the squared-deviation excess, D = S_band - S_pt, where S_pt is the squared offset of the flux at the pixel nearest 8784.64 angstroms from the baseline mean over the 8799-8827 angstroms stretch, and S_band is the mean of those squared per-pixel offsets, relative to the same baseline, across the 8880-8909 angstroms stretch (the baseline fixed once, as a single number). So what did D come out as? 0.038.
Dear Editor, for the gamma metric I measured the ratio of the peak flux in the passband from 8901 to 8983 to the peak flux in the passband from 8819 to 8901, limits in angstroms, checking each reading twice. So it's 1.01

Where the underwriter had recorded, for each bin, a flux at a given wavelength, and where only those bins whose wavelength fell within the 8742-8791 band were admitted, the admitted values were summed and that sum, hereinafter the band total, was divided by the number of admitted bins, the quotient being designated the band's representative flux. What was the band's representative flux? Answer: 7.49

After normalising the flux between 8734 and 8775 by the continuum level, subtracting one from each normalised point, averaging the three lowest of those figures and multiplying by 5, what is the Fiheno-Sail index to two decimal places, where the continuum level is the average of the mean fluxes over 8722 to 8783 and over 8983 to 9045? -0.17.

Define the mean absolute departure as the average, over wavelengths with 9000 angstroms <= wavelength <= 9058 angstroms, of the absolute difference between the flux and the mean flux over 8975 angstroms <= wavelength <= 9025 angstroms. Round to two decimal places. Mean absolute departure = 0.19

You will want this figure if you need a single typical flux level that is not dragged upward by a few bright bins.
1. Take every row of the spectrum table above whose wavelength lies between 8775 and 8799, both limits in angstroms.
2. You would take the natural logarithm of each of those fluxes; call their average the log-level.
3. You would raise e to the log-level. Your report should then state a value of 7.64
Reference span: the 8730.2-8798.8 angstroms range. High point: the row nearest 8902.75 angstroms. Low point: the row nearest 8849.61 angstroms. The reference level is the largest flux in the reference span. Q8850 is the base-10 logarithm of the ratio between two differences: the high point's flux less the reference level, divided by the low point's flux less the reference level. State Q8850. -1.0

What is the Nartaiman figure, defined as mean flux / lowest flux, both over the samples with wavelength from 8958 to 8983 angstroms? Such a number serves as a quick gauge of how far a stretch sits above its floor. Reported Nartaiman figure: 1.01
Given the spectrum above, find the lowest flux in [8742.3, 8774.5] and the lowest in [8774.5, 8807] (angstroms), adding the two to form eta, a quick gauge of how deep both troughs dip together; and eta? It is 14.4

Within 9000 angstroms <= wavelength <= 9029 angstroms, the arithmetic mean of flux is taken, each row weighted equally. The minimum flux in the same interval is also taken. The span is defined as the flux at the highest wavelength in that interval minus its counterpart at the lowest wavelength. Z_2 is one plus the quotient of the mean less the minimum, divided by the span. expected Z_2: 1.4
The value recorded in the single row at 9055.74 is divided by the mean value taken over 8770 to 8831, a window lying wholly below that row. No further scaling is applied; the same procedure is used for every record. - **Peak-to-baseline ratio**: 0.979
